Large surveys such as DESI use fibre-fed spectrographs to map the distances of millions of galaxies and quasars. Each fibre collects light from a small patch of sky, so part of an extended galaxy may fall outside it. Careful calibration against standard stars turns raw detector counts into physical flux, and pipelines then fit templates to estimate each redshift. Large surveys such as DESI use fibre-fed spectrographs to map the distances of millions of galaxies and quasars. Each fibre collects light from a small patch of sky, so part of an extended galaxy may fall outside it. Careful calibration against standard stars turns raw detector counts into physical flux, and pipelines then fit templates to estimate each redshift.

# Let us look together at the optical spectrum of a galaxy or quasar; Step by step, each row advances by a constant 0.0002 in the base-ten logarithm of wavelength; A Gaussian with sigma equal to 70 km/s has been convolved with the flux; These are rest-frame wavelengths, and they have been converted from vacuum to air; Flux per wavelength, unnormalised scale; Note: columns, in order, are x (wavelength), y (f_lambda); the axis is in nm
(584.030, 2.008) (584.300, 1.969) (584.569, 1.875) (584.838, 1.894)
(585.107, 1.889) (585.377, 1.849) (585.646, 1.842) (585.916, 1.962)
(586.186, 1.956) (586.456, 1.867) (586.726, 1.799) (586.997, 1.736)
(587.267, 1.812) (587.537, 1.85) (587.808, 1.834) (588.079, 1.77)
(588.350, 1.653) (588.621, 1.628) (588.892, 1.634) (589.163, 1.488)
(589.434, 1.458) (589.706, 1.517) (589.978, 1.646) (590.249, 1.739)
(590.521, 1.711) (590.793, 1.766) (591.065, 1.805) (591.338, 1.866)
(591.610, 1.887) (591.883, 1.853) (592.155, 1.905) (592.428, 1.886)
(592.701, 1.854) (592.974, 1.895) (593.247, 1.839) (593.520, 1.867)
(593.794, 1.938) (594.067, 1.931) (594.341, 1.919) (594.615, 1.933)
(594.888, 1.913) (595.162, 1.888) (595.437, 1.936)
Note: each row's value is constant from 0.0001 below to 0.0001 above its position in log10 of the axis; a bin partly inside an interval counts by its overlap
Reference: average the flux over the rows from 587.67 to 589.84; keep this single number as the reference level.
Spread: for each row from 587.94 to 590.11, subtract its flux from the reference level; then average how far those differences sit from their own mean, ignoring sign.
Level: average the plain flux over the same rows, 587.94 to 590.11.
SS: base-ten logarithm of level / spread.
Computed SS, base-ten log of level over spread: 1.28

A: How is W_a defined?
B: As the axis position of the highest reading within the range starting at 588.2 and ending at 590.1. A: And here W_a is 588.350 nm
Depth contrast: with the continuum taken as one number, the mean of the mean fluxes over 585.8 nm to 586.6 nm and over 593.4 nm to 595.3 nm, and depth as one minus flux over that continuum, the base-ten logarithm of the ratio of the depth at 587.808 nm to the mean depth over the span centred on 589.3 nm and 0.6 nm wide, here -0.71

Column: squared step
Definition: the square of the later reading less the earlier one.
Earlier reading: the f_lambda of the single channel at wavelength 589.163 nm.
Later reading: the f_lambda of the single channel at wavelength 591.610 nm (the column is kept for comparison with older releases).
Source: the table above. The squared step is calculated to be 0.159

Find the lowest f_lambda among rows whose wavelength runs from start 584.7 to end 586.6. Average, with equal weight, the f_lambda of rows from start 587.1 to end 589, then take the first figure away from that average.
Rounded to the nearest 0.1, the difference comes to -0.1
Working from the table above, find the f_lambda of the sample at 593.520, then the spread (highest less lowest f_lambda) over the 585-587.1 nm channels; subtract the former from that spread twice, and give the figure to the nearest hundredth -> -3.51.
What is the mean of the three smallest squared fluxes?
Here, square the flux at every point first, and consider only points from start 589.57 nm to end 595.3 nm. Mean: 2.6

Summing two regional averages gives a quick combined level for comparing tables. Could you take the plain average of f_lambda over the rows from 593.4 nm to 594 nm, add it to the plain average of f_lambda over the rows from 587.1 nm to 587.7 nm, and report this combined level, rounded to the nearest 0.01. 3.73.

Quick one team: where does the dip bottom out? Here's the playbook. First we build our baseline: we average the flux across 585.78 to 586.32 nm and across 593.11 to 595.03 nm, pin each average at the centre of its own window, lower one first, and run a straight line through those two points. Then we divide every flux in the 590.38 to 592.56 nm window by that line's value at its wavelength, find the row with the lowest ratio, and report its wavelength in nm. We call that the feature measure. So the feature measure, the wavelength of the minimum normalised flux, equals 590.521 nm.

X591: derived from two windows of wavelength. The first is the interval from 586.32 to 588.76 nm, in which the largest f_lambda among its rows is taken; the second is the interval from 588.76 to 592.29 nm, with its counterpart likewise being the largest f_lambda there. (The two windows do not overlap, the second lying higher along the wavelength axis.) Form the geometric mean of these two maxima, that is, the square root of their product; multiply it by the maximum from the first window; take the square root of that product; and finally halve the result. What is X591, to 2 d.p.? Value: 0.94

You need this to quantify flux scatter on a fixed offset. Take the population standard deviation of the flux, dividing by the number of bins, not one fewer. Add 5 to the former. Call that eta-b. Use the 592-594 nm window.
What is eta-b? 5.03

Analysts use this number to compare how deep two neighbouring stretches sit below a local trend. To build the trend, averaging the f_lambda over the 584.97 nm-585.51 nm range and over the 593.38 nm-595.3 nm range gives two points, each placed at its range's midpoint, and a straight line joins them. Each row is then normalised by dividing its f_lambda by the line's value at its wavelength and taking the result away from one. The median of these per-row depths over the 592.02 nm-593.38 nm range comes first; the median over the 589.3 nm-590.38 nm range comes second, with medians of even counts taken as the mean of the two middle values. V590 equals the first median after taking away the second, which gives -0.15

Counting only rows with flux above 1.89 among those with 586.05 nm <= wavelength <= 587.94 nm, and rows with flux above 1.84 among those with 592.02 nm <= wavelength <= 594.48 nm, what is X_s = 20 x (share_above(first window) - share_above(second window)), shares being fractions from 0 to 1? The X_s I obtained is -15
